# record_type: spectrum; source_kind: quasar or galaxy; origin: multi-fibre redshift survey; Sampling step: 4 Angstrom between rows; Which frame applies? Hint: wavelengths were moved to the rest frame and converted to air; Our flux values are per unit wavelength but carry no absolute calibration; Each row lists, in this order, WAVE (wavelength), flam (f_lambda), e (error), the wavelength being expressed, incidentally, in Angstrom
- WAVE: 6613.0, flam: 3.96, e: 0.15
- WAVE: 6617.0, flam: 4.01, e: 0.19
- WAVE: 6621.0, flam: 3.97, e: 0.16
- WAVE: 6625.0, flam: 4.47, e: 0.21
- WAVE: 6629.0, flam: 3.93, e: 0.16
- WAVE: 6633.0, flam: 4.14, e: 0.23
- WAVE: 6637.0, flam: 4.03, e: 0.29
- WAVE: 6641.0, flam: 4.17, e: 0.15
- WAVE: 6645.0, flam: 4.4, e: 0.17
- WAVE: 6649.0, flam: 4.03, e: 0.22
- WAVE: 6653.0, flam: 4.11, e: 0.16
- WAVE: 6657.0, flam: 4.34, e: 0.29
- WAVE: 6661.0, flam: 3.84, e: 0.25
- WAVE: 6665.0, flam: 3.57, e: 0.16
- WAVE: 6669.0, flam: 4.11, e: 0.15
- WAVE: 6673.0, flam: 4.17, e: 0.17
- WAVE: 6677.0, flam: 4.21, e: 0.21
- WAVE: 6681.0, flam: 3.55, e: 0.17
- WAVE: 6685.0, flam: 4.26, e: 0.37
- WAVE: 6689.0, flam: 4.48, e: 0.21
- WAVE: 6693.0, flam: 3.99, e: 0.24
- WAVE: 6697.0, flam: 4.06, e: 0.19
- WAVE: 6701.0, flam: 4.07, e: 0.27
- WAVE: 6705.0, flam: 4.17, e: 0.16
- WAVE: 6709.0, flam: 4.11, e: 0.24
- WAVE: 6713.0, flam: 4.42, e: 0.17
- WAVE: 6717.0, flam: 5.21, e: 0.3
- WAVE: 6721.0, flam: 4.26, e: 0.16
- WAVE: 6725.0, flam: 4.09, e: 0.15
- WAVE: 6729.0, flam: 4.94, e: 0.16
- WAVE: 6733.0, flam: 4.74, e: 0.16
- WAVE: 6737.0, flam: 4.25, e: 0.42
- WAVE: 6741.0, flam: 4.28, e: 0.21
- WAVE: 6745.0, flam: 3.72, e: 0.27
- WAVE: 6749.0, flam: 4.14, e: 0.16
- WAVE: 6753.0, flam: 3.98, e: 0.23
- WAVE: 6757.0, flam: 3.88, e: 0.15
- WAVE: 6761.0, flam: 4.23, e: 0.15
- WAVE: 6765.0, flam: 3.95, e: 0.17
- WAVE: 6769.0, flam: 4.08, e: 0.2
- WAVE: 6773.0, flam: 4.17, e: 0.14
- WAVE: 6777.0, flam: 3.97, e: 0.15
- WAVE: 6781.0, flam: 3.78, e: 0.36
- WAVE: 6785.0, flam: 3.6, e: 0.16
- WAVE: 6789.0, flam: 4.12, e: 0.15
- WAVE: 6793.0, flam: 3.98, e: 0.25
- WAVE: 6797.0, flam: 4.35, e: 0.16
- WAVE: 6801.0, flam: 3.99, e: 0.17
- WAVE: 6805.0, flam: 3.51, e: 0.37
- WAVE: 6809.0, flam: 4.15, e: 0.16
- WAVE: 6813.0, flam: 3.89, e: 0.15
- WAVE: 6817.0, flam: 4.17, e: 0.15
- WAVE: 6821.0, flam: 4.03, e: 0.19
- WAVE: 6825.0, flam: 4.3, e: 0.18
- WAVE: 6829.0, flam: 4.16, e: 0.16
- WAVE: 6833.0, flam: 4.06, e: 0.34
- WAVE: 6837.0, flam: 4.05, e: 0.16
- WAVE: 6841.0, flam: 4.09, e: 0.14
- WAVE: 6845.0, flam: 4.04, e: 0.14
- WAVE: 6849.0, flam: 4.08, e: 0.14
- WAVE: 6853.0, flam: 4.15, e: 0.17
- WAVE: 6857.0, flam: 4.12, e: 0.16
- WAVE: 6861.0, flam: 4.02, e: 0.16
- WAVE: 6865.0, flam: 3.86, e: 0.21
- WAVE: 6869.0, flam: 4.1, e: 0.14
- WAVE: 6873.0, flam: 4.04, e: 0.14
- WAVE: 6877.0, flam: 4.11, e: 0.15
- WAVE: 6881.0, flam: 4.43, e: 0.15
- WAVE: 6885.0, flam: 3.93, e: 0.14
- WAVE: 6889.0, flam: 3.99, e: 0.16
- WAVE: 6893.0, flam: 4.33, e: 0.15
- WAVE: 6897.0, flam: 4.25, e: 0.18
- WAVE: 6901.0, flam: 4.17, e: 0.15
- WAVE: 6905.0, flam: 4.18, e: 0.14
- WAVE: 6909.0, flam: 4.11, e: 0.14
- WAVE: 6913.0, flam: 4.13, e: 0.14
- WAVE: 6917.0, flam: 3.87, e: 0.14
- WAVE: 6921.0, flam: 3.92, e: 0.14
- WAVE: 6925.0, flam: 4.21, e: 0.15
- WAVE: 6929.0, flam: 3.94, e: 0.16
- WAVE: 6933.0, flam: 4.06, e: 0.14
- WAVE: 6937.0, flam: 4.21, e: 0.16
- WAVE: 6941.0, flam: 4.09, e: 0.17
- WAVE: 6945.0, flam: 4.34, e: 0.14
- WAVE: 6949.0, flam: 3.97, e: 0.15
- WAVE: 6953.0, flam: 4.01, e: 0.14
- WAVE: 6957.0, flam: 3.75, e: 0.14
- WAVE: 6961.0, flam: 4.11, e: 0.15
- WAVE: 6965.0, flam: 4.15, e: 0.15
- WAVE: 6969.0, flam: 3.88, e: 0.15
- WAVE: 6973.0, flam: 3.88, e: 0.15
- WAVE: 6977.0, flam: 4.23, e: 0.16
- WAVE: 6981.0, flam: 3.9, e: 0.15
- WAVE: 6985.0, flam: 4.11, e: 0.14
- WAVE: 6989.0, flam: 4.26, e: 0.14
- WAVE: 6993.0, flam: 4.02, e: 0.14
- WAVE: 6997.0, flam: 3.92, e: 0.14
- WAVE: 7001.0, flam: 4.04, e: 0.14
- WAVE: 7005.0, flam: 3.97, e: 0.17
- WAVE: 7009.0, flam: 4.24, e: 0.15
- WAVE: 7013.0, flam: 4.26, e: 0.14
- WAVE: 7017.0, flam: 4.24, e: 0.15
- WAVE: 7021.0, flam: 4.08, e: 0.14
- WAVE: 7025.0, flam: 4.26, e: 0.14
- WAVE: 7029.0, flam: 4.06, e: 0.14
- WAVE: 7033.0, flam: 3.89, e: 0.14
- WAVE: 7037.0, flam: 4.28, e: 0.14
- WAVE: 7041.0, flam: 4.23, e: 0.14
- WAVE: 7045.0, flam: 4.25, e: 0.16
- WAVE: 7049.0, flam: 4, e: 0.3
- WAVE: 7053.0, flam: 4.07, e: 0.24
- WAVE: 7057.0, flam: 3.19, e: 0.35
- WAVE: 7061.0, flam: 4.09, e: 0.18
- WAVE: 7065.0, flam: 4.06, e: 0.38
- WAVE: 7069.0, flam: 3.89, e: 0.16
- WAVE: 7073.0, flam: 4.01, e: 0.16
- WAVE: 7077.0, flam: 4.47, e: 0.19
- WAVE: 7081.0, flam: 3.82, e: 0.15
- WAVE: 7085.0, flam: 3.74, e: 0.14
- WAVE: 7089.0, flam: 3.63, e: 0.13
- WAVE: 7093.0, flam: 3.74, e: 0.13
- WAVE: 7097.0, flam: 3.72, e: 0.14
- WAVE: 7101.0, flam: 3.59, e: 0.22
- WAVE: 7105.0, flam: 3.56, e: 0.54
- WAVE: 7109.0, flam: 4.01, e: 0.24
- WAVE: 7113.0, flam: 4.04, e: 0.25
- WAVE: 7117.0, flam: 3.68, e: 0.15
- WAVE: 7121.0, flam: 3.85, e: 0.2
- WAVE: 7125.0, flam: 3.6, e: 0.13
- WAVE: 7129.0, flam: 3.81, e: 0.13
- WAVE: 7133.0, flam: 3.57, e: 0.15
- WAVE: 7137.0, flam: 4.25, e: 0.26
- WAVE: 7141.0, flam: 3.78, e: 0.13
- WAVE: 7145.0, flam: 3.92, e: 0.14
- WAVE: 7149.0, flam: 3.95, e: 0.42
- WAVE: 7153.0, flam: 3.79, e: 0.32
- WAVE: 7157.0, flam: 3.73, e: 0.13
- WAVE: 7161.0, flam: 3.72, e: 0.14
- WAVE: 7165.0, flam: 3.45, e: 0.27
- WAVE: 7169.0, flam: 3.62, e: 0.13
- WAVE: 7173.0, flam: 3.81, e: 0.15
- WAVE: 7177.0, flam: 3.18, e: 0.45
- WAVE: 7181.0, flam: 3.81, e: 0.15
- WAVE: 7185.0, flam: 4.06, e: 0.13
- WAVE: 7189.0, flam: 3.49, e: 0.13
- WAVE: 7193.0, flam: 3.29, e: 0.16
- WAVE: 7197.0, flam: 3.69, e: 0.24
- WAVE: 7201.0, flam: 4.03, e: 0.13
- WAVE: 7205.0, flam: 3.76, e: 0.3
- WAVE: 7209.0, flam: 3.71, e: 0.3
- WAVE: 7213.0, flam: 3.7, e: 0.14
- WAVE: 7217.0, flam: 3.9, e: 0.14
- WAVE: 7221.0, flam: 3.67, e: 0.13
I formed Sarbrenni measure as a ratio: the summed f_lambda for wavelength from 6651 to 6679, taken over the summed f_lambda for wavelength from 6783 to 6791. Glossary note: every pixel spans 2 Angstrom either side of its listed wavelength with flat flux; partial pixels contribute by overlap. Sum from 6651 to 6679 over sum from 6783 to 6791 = 3.7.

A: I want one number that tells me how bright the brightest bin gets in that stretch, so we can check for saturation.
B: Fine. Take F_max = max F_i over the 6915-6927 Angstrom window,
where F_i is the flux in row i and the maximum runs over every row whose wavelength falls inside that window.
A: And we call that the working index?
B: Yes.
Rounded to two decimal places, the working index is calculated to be 4.21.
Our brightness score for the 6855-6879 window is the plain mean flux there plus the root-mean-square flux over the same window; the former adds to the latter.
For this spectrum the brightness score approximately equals 8.08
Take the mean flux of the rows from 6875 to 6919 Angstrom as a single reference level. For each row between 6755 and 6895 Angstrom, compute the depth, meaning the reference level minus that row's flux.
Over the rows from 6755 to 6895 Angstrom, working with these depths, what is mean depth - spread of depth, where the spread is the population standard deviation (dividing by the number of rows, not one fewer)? -0.10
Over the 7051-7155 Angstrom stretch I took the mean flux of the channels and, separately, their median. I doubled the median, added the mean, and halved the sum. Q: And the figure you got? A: 5.7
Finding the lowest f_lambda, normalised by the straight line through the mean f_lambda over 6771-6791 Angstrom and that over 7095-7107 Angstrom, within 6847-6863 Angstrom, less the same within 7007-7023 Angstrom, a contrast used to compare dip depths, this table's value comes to -0.059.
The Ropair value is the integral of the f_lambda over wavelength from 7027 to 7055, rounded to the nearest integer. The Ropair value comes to 115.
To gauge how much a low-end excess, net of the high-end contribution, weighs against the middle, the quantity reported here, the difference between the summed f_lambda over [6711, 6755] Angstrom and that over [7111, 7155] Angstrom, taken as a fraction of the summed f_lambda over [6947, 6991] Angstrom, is 0.13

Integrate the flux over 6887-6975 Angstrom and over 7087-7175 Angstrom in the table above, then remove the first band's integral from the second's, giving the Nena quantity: -27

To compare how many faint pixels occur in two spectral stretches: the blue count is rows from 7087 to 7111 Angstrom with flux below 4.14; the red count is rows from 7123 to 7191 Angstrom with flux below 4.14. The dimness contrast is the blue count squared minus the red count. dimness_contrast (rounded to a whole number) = 20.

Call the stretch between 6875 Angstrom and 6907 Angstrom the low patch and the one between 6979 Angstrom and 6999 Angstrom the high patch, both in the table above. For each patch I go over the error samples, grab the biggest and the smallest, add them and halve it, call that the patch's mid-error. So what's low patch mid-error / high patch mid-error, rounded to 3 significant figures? 1.10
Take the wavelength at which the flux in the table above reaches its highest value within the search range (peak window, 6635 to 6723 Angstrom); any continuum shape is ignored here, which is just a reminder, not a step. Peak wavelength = 6717.0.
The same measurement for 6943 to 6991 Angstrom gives 6945.0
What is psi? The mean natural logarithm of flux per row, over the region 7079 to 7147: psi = 1.33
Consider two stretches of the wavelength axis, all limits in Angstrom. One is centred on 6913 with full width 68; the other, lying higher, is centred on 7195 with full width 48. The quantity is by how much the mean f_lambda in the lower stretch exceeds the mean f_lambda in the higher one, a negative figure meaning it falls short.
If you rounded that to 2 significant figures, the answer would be 0.42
